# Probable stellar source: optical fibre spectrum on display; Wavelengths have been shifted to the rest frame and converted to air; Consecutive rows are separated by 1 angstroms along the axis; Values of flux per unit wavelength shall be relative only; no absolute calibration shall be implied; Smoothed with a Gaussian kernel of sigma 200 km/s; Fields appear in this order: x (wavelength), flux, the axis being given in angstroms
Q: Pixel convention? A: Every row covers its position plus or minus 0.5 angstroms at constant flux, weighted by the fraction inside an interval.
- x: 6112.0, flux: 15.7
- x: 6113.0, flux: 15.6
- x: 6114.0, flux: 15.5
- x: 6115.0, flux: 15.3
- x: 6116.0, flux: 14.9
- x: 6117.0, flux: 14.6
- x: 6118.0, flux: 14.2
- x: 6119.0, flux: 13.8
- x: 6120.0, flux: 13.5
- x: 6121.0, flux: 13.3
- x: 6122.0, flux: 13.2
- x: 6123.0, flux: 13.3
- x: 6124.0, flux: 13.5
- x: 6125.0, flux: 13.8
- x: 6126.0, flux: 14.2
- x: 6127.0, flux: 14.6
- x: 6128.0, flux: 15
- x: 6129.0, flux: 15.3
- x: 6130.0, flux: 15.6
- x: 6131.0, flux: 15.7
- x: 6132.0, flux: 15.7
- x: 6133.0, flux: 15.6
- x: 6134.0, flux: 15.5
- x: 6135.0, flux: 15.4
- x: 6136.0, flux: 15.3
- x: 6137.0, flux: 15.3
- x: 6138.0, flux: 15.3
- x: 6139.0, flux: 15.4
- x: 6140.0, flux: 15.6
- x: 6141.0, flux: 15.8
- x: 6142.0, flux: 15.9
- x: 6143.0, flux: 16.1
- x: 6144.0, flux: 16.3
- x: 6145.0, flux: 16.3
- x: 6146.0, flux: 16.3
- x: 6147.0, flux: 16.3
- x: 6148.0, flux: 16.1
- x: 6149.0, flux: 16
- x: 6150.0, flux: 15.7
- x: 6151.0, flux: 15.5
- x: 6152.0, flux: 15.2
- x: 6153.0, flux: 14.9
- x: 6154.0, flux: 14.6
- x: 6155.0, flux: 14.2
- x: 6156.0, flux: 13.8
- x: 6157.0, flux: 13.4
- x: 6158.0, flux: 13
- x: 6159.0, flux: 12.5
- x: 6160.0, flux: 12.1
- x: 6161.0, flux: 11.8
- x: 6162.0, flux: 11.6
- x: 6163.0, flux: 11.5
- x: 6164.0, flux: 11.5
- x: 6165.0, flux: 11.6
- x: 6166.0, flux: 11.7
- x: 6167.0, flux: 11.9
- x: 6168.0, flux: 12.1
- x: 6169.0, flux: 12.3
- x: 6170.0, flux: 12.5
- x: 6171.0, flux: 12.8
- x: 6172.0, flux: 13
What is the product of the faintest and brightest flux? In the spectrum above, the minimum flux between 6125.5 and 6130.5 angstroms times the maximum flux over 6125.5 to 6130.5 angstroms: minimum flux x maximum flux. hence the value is 222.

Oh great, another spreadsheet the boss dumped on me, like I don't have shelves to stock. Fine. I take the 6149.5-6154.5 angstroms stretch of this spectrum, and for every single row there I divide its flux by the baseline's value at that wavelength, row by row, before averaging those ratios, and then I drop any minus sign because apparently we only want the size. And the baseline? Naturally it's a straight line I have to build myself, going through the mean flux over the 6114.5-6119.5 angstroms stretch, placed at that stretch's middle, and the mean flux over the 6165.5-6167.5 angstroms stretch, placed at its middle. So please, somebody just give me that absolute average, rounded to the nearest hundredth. 1.20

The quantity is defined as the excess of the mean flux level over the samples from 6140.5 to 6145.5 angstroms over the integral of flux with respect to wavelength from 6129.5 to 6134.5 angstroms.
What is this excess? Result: -62.0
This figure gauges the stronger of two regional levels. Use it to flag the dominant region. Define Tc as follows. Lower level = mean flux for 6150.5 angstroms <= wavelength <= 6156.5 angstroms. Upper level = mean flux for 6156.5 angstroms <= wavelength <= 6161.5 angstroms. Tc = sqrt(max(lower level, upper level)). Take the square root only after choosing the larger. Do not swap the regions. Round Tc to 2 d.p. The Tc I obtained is 3.83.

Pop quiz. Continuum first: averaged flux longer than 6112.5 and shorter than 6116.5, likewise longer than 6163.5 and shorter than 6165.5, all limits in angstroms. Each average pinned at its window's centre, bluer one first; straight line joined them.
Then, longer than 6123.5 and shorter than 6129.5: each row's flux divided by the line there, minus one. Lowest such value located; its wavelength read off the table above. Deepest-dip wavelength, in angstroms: 6124.0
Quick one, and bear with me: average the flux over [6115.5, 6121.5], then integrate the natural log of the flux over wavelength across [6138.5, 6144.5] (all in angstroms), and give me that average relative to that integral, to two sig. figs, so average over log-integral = 0.85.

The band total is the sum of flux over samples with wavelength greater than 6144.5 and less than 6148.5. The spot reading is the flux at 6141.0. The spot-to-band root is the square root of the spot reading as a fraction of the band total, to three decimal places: 0.493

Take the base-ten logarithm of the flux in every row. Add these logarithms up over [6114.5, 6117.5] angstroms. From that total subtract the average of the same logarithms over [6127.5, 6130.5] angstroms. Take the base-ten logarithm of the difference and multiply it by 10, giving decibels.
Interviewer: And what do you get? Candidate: 3.69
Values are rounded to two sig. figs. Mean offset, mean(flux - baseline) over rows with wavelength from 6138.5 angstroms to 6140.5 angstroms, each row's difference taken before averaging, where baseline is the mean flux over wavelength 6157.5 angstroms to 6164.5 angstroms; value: 3.5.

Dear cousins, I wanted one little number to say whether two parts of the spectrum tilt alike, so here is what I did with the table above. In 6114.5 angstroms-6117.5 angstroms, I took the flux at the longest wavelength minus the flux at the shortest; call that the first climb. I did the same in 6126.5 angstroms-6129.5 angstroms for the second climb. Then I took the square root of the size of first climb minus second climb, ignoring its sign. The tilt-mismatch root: 1.18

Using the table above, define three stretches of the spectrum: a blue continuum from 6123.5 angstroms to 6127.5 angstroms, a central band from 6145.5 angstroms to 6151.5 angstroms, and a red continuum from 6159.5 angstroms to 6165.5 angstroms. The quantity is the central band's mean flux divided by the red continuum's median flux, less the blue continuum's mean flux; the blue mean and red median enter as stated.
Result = -12.6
